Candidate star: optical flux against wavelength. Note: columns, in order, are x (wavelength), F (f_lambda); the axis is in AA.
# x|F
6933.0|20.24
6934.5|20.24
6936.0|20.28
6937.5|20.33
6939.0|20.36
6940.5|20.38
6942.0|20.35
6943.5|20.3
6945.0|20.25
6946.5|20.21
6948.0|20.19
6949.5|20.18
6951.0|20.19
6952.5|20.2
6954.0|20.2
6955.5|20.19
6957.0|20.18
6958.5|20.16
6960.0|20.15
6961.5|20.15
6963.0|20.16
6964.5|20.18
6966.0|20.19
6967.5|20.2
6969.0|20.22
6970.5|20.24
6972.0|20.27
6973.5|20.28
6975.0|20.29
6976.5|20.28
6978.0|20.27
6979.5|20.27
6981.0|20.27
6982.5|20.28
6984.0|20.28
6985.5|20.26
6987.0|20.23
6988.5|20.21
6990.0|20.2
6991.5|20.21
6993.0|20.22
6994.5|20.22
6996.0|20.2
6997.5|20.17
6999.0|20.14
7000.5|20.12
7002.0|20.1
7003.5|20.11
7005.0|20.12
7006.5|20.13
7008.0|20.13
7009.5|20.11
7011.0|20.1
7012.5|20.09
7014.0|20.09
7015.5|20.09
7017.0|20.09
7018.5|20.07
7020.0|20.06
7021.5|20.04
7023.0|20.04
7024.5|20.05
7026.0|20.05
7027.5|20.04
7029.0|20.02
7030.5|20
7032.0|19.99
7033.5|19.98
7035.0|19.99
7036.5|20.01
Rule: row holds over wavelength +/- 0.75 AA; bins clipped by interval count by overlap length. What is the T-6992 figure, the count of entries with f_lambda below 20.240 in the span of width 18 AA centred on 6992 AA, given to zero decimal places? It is 10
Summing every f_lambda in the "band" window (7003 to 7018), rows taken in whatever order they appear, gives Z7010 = 201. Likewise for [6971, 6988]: 223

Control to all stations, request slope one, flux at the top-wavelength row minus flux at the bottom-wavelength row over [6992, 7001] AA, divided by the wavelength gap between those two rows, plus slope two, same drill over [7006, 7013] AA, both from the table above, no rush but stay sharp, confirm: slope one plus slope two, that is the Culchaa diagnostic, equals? -0.020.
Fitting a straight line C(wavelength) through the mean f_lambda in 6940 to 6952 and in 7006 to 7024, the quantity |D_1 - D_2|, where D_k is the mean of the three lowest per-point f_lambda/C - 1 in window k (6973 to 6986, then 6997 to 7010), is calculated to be 0.005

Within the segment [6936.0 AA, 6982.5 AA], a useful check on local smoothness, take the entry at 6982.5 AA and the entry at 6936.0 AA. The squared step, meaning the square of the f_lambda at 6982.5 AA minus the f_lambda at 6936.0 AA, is 0.000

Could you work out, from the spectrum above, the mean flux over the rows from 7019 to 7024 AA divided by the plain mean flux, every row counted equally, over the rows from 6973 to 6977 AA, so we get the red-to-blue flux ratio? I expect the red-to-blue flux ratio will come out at 0.988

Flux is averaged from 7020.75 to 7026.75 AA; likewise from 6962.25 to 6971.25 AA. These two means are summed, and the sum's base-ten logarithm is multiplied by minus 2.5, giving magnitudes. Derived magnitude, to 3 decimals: -4.012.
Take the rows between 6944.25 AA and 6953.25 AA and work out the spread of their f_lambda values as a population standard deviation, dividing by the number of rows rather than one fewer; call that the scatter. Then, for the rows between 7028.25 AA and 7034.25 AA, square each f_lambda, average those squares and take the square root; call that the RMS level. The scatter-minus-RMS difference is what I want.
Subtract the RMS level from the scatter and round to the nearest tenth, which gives -20.0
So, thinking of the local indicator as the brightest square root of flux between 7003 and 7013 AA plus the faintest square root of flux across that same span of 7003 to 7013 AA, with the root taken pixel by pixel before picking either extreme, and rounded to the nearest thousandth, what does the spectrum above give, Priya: 8.969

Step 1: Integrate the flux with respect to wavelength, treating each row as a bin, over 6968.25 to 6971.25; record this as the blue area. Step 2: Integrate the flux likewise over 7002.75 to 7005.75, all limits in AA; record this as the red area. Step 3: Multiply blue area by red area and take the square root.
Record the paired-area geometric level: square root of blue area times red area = 60.5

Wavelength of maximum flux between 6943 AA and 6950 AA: 6943.5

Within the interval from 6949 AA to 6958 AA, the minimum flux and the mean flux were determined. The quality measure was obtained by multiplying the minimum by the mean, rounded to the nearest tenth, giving 407.4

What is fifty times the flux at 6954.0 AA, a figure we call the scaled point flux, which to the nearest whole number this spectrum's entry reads 1010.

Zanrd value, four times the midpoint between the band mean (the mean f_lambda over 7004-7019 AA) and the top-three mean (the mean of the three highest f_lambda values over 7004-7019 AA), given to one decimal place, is 80.5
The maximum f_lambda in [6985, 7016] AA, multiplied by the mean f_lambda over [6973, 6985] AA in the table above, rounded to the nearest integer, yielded 411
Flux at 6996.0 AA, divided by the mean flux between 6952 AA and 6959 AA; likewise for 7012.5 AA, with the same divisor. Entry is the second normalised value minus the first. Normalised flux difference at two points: -0.0054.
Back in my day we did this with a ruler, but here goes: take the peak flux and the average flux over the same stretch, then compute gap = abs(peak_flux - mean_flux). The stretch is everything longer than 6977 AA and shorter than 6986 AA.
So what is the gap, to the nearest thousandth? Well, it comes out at 0.008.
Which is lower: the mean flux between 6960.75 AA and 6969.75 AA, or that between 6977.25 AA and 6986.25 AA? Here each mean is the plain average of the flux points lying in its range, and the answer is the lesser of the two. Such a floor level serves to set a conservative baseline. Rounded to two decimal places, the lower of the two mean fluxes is 20.18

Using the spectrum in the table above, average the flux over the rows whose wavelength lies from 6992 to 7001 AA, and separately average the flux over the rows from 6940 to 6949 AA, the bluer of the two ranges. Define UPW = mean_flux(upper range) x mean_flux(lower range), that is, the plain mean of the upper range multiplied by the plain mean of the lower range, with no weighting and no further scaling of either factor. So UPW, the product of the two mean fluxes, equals 409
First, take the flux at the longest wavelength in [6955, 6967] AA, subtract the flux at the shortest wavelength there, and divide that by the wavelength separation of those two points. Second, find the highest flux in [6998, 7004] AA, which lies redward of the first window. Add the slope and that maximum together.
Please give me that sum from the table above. 20.14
